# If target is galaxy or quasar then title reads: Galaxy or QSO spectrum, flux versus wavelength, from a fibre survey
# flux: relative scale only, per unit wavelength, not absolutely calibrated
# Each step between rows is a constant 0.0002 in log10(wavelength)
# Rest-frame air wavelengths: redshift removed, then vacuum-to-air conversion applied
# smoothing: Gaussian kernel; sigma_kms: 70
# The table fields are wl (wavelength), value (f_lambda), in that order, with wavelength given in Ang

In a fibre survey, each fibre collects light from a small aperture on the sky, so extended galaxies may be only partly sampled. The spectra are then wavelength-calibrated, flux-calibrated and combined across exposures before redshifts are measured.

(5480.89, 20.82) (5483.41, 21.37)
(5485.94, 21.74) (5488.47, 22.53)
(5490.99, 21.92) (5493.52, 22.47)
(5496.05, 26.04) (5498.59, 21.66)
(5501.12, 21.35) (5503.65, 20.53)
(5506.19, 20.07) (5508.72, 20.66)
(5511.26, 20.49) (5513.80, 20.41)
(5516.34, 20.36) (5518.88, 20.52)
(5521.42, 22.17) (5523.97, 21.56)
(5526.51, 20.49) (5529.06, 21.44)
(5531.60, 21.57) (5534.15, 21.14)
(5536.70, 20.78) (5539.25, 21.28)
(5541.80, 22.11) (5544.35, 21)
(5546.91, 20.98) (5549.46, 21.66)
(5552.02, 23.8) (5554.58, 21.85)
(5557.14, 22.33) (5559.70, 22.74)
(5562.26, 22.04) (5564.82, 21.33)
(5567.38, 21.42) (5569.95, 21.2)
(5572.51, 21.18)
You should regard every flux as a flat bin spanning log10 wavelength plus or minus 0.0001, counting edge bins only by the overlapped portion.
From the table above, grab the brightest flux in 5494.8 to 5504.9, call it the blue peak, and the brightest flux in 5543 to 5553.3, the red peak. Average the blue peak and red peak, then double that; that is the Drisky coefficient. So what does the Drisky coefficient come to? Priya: 50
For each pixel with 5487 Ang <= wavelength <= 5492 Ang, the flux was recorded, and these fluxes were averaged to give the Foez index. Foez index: 22.2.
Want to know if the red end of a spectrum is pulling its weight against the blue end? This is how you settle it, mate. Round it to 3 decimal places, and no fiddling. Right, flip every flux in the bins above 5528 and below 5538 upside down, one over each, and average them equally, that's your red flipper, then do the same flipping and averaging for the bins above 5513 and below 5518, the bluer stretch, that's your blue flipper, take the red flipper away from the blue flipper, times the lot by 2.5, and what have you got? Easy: 0.005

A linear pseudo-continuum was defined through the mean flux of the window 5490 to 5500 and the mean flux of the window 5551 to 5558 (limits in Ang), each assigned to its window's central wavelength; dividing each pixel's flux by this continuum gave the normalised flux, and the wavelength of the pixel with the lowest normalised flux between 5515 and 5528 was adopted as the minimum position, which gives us 5516.34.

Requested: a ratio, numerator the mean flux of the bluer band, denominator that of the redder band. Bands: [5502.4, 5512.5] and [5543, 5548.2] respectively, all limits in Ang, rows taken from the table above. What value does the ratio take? 0.97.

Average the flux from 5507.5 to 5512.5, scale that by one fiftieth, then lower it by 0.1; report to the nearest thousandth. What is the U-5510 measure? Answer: 0.311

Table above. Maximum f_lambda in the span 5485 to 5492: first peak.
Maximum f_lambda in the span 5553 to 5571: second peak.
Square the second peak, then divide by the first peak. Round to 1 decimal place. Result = 23.0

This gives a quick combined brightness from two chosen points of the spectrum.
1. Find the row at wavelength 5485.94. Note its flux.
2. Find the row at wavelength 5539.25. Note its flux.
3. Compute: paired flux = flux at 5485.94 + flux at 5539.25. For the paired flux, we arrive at 43.0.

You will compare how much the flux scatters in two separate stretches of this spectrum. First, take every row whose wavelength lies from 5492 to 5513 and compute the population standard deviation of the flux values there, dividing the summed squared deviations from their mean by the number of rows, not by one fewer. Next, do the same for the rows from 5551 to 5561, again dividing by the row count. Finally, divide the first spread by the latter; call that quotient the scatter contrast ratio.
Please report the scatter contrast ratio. 2.5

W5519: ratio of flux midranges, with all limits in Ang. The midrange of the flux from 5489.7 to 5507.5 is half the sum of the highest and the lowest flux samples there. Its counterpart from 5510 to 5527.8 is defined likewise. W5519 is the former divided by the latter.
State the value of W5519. 1.08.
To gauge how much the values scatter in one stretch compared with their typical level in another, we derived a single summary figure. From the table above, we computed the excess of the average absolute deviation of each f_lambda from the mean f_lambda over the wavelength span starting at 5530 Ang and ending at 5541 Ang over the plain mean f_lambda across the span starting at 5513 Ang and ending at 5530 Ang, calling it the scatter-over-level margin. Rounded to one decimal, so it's -20.8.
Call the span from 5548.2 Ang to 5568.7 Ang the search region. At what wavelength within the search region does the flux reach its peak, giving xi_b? 5552.02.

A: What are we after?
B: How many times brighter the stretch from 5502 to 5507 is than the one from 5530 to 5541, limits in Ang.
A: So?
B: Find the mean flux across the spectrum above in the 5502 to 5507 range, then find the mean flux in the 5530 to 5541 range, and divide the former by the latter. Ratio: 0.96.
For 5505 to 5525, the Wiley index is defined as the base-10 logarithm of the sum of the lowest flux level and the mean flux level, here 1.61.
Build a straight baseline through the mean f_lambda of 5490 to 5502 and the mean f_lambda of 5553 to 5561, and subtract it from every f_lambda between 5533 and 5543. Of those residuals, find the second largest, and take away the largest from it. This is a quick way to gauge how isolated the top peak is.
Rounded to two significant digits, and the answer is -0.85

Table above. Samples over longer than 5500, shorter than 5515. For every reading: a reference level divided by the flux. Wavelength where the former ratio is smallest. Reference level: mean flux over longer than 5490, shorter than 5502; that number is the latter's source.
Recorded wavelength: 5501.12 Ang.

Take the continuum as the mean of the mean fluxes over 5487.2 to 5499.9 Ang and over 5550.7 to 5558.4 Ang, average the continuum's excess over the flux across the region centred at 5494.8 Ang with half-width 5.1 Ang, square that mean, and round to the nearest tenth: 0.1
